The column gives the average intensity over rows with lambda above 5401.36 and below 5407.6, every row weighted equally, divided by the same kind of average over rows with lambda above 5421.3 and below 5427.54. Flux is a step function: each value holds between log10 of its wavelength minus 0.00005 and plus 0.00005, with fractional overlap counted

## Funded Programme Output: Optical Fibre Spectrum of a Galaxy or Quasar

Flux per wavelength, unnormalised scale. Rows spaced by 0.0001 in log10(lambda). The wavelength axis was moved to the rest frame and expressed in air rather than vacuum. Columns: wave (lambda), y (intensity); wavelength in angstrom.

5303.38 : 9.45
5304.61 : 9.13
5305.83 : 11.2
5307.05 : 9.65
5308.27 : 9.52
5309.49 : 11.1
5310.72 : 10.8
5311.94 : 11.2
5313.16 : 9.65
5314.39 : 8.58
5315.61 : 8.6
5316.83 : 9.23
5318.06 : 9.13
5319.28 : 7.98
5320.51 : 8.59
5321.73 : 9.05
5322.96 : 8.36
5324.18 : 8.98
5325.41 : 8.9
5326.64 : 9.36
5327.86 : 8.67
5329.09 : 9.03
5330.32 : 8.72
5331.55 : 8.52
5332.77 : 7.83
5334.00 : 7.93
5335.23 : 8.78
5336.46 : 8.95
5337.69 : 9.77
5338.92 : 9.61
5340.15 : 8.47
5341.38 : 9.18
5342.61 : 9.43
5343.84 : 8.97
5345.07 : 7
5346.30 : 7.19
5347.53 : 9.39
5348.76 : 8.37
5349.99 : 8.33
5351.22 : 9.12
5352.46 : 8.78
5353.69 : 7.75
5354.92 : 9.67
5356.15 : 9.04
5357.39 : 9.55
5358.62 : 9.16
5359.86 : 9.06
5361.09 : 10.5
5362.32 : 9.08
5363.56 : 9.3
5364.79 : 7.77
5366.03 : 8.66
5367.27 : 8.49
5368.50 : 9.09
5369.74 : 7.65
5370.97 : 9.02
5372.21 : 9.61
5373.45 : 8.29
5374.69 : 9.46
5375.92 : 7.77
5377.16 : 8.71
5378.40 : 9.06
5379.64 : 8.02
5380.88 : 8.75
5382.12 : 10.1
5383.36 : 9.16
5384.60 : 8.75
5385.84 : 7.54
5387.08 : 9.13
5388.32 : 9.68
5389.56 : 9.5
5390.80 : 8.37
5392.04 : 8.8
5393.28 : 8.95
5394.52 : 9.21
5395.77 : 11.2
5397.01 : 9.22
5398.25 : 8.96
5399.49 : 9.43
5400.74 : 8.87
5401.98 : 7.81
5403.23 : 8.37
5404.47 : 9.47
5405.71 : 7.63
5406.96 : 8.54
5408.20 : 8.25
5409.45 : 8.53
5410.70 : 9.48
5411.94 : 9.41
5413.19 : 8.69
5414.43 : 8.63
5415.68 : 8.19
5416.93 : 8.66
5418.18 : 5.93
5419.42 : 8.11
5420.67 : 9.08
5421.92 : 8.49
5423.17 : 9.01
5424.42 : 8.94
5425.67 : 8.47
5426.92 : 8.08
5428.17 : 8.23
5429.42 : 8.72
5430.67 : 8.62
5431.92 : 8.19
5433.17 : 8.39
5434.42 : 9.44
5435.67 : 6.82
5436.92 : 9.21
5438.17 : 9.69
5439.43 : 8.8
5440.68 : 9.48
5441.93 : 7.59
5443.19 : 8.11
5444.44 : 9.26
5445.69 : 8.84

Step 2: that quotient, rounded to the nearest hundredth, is 0.97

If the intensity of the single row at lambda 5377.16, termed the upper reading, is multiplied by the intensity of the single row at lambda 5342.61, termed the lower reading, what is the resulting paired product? 82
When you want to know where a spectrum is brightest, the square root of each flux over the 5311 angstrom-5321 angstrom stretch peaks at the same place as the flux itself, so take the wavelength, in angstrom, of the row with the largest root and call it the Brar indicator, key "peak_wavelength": 5311.94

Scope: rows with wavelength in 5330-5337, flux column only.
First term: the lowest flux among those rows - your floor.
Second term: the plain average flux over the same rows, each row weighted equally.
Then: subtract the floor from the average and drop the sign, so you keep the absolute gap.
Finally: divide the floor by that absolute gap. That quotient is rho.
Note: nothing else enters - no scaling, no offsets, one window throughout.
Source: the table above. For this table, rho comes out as 13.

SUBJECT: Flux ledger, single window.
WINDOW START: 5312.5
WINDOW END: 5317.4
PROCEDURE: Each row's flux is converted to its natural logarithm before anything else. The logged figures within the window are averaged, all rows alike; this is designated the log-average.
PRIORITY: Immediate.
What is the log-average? 2.20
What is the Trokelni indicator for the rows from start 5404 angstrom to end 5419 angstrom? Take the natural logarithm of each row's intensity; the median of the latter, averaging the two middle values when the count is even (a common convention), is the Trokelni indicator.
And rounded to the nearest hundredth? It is 2.15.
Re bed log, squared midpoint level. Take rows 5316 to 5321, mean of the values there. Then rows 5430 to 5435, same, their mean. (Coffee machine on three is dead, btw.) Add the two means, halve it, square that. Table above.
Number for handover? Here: 75.6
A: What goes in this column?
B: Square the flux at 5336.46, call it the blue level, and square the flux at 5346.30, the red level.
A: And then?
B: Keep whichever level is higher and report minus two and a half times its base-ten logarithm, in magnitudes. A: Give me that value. -4.76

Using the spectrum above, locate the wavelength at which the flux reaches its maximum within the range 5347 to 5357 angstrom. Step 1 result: 5354.92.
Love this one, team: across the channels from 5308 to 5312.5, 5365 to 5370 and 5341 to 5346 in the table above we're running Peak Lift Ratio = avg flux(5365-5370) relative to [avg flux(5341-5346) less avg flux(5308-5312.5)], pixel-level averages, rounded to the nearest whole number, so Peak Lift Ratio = -4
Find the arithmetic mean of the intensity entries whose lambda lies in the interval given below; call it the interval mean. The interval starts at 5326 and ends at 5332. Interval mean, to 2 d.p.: 8.86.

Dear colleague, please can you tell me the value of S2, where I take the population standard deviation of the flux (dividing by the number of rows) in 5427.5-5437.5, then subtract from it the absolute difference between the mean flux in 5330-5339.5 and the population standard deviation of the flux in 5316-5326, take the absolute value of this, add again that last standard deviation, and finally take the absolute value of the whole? 8.02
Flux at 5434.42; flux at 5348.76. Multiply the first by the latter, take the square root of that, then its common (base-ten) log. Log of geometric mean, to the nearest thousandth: 0.949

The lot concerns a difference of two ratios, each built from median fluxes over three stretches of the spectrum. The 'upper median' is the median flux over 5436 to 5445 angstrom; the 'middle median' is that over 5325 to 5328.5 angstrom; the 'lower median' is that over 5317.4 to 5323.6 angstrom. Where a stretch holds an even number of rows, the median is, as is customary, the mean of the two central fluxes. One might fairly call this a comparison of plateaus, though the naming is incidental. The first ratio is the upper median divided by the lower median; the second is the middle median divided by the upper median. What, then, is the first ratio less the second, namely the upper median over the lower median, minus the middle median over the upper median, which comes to 0.11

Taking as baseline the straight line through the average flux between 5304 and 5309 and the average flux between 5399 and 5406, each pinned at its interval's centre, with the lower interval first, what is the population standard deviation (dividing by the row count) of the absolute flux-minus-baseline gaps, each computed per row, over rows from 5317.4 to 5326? 0.399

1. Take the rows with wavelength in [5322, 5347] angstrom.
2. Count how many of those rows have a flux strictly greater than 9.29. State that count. 4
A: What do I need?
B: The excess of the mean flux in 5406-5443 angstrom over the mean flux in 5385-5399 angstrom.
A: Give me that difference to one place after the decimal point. -0.6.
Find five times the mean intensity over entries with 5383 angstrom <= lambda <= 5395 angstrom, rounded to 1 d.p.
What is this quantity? 44.5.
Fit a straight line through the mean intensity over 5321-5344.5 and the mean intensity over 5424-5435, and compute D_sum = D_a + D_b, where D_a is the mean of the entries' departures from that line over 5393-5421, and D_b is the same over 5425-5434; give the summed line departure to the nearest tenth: -0.1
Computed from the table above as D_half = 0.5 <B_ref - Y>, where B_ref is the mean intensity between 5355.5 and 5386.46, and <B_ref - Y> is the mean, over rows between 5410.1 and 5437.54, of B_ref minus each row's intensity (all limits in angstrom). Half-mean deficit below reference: 0.19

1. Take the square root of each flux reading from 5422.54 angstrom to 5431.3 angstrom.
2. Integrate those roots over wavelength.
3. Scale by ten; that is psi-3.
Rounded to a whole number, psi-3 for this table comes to 256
